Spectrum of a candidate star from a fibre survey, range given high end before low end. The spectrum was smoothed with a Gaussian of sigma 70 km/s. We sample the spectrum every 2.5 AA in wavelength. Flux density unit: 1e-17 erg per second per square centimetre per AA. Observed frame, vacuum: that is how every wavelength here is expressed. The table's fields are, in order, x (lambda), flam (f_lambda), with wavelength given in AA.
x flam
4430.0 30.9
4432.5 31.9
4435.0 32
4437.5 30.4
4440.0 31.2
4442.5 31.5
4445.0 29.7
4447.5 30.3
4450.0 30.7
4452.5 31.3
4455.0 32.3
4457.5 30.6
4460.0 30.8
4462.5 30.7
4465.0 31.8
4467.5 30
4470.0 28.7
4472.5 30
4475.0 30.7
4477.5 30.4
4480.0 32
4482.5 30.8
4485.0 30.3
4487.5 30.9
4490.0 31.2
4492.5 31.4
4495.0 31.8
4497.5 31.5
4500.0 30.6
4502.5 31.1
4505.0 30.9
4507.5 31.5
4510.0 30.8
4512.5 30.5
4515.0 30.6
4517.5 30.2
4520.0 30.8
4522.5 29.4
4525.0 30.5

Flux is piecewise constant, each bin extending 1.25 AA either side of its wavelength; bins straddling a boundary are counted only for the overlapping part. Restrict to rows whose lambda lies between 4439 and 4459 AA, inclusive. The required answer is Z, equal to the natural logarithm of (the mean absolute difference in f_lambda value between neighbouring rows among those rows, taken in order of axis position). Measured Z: -0.1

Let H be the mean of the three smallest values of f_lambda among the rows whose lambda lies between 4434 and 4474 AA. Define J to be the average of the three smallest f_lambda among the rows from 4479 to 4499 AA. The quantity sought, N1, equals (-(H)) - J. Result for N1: -60.1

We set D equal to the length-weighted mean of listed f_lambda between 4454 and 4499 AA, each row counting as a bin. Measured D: 30.9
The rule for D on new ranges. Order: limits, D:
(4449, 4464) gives 31.1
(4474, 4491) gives 30.9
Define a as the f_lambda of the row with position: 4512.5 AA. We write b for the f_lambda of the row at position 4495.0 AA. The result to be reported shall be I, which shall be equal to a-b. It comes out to -1.3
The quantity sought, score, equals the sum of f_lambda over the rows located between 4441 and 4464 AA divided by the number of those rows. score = 30.9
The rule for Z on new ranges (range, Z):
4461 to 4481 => 0.1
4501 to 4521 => -0.9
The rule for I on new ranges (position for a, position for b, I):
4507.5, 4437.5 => 1.1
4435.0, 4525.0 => 1.5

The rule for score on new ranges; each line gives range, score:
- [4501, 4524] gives 30.6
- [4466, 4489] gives 30.4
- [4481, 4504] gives 31.1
